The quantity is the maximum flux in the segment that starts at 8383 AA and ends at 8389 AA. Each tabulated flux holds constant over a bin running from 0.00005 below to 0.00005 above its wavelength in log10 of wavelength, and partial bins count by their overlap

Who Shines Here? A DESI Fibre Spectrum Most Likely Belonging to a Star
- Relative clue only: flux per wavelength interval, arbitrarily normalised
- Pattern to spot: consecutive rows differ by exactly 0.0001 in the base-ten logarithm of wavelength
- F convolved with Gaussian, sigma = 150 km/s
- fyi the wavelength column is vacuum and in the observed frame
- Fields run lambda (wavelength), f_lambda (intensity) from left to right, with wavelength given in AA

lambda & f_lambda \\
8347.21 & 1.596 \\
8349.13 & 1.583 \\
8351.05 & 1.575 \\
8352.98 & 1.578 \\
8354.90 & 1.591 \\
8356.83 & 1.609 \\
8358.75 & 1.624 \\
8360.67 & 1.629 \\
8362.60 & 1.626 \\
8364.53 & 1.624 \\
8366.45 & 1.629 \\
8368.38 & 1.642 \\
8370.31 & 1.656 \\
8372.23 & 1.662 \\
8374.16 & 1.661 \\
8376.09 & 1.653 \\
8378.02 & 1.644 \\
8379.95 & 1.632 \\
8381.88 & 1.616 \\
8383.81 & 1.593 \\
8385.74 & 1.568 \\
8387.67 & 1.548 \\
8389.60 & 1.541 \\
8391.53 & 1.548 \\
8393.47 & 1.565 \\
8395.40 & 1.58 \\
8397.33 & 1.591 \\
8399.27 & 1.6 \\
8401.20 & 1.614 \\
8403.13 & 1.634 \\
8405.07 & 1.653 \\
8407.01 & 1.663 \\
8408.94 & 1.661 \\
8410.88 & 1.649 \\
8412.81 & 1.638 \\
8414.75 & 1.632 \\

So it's 1.593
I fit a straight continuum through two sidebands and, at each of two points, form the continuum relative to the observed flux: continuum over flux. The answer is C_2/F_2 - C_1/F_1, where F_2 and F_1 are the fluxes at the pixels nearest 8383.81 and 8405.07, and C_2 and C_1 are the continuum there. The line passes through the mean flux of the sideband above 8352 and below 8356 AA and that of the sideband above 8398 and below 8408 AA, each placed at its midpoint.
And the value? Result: 0.02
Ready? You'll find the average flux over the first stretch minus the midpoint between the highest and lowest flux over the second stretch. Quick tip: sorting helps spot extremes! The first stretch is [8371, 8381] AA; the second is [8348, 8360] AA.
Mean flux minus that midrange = 0.051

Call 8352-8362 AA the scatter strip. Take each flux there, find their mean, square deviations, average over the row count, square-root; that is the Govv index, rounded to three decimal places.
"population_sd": 0.019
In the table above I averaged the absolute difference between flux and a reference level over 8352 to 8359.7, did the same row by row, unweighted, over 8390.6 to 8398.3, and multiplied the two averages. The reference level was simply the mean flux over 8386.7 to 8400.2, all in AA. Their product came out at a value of 0.0005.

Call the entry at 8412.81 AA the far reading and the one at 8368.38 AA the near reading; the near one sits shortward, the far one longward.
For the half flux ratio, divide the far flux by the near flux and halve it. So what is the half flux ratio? 0.499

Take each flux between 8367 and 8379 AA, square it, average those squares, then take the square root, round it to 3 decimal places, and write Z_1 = 1.653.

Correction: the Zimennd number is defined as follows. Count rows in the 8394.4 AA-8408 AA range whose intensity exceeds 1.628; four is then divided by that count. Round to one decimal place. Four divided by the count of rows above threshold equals 1.3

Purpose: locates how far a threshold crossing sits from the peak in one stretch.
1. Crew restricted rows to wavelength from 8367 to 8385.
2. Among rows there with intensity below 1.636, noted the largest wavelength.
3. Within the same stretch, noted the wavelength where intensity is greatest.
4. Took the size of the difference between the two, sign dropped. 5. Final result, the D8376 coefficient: 11.6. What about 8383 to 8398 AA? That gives 13.5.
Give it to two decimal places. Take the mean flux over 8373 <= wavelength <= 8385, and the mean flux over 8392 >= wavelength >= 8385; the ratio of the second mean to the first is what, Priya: 0.95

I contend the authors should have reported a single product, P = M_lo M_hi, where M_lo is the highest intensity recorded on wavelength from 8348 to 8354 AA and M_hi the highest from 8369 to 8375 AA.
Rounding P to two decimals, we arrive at 2.63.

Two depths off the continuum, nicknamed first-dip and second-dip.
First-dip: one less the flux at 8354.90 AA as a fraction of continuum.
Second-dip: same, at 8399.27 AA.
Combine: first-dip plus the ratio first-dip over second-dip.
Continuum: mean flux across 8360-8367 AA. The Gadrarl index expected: 1.4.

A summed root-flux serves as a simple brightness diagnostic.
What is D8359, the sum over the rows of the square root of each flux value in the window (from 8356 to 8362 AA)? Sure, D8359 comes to 3.82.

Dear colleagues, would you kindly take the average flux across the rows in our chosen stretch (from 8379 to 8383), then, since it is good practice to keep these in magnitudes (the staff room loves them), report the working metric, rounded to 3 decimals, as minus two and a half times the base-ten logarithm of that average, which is -0.526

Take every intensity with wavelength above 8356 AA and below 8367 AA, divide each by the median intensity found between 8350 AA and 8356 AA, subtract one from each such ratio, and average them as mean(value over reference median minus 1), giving 0.029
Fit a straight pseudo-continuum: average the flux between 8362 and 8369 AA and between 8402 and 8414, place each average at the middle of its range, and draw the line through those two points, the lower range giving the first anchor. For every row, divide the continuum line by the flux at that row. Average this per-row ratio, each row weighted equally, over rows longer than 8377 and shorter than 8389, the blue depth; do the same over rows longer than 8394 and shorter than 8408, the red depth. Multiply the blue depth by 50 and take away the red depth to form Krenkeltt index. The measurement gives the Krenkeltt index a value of 50.2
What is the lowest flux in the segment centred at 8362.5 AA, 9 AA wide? 1.624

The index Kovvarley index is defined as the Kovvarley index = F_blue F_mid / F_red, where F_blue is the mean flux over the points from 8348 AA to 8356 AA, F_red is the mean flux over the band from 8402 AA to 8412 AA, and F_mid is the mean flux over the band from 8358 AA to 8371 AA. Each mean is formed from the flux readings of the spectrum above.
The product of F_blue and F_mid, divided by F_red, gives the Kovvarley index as 1.563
